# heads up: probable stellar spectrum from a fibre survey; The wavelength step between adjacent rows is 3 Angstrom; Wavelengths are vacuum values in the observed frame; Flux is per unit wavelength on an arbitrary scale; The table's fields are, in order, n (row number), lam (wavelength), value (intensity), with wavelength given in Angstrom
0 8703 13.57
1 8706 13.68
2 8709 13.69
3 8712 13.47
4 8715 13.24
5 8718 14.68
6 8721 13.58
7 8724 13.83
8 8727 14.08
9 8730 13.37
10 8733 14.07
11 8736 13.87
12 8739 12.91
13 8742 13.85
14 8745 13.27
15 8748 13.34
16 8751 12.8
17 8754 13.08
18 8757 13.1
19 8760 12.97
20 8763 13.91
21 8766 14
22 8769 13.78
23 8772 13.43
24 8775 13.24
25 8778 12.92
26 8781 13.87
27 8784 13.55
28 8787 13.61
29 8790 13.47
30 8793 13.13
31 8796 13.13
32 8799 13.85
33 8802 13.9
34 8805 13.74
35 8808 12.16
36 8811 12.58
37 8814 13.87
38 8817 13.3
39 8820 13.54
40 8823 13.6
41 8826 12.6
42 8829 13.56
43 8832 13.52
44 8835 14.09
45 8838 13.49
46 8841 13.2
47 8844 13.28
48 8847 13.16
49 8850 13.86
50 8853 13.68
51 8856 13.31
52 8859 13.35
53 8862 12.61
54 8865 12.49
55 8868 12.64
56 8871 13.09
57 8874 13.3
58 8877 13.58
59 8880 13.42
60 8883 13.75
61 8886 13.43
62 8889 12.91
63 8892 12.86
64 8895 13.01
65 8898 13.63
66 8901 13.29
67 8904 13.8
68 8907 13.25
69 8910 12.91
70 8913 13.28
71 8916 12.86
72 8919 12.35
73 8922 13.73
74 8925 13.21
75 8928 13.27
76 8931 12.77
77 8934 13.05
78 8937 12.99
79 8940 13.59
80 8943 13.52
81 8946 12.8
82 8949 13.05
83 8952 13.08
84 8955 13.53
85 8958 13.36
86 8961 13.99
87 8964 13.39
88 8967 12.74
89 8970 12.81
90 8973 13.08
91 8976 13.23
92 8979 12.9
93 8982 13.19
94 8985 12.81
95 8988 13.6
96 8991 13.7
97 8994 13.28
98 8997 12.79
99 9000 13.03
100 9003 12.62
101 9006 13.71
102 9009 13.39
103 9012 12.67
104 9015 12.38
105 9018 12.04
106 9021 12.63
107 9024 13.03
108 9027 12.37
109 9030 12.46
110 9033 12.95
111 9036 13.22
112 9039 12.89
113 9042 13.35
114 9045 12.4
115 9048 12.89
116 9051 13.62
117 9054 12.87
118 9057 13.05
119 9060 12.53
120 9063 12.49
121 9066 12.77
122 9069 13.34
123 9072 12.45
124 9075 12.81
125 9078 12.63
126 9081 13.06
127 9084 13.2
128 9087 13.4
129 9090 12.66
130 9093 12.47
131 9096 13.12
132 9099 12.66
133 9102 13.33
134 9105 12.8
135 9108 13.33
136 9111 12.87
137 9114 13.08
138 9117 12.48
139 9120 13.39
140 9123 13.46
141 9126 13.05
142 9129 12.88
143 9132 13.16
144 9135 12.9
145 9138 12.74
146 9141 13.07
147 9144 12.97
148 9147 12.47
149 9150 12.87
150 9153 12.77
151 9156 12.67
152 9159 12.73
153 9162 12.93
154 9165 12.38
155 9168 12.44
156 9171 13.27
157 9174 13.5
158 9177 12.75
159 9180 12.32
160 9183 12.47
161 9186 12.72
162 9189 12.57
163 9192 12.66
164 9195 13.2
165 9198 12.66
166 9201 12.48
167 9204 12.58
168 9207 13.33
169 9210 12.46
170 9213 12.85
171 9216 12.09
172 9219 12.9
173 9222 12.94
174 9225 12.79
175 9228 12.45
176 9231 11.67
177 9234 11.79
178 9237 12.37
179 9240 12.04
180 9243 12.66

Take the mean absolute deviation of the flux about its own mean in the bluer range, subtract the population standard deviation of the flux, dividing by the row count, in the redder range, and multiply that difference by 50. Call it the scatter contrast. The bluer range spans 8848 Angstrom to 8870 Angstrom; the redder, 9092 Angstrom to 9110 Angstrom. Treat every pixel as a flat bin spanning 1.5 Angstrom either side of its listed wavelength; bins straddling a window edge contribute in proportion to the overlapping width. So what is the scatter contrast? 7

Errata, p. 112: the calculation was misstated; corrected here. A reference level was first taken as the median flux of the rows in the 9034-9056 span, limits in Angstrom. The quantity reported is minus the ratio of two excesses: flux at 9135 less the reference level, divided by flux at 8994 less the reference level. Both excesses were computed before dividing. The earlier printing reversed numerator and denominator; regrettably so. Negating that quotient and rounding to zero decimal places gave 0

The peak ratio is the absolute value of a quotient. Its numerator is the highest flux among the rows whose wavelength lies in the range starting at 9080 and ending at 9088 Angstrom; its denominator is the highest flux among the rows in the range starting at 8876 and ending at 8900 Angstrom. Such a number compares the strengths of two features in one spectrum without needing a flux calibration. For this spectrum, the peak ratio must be 0.97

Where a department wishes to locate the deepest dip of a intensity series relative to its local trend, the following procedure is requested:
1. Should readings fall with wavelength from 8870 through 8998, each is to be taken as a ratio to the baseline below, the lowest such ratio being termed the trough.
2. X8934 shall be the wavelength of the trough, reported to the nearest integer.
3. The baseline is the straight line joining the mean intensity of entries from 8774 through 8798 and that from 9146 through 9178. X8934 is 8919 Angstrom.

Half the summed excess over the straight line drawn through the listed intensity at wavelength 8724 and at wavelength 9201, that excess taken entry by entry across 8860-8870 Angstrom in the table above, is -1.3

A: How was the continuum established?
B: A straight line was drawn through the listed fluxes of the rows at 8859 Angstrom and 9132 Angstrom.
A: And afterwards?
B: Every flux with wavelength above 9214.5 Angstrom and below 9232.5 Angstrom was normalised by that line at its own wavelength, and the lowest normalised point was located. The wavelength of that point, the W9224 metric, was 9231 Angstrom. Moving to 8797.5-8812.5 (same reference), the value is 8808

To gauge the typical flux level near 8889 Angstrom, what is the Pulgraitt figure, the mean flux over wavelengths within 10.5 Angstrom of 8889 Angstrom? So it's 13.3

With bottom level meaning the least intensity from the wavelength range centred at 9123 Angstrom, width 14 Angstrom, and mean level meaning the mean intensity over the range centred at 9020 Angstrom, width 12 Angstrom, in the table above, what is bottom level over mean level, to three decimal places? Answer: 0.997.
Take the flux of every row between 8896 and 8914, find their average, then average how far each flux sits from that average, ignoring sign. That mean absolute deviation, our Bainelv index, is 0.24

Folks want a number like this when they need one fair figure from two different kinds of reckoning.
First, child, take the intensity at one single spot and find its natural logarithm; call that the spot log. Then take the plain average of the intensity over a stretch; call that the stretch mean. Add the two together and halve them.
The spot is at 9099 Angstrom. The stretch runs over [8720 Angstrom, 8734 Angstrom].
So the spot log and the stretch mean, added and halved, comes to 8.16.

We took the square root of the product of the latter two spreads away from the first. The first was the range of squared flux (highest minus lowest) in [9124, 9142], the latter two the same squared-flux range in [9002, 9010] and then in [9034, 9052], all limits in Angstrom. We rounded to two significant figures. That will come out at -19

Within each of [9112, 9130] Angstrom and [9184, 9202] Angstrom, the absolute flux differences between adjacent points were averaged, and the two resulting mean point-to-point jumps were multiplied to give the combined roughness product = 0.13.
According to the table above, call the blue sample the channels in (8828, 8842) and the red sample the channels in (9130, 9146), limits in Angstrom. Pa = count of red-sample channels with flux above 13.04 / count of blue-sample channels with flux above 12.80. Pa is 0.40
